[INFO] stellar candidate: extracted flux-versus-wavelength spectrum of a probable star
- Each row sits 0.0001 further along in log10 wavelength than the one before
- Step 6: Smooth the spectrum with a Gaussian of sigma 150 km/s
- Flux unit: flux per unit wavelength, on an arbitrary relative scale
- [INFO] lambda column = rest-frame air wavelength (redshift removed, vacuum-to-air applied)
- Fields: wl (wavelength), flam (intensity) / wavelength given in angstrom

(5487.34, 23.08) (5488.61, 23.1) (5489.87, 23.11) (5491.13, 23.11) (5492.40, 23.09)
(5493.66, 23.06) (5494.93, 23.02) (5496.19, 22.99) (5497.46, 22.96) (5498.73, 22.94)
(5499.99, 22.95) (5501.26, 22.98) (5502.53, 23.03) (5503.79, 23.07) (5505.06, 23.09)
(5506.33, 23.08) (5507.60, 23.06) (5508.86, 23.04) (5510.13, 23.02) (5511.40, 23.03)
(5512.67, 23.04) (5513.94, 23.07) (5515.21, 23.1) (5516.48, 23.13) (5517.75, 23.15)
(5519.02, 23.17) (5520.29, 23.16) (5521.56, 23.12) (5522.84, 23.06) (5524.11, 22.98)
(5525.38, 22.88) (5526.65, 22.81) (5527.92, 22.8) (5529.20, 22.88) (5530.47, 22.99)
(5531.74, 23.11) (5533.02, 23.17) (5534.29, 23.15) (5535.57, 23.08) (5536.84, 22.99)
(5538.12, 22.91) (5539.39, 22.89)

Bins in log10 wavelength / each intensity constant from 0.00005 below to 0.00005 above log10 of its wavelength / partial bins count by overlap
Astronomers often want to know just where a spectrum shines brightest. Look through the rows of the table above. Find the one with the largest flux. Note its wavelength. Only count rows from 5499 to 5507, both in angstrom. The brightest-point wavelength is 5505.06 angstrom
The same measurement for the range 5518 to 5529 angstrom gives 5519.02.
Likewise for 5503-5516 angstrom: 5515.21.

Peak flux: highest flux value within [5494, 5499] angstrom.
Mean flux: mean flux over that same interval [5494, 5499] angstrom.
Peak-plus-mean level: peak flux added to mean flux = 46.0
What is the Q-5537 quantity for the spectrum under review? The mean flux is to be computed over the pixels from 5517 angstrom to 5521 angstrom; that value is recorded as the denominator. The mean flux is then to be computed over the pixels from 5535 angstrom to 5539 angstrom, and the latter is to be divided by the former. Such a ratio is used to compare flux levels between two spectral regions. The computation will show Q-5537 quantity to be 0.993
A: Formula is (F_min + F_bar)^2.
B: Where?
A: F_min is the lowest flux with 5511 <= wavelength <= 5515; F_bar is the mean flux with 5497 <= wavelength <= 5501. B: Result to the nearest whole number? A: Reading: 2114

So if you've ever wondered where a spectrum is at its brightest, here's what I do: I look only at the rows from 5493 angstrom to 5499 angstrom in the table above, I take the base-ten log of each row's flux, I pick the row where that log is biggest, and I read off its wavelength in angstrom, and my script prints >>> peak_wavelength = 5493.66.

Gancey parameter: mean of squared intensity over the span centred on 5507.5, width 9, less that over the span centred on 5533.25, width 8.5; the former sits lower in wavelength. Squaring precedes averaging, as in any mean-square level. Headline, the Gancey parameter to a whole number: 0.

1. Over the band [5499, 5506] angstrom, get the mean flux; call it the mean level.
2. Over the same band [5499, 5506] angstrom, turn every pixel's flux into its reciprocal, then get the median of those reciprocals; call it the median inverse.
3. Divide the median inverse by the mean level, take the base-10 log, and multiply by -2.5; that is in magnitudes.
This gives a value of 6.81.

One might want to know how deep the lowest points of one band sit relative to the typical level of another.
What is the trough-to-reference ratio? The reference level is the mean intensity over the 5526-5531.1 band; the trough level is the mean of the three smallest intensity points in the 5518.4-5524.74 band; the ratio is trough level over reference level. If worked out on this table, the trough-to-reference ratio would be 1.01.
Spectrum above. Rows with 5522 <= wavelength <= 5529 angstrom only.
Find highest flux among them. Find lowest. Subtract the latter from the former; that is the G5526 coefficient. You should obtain 0.26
